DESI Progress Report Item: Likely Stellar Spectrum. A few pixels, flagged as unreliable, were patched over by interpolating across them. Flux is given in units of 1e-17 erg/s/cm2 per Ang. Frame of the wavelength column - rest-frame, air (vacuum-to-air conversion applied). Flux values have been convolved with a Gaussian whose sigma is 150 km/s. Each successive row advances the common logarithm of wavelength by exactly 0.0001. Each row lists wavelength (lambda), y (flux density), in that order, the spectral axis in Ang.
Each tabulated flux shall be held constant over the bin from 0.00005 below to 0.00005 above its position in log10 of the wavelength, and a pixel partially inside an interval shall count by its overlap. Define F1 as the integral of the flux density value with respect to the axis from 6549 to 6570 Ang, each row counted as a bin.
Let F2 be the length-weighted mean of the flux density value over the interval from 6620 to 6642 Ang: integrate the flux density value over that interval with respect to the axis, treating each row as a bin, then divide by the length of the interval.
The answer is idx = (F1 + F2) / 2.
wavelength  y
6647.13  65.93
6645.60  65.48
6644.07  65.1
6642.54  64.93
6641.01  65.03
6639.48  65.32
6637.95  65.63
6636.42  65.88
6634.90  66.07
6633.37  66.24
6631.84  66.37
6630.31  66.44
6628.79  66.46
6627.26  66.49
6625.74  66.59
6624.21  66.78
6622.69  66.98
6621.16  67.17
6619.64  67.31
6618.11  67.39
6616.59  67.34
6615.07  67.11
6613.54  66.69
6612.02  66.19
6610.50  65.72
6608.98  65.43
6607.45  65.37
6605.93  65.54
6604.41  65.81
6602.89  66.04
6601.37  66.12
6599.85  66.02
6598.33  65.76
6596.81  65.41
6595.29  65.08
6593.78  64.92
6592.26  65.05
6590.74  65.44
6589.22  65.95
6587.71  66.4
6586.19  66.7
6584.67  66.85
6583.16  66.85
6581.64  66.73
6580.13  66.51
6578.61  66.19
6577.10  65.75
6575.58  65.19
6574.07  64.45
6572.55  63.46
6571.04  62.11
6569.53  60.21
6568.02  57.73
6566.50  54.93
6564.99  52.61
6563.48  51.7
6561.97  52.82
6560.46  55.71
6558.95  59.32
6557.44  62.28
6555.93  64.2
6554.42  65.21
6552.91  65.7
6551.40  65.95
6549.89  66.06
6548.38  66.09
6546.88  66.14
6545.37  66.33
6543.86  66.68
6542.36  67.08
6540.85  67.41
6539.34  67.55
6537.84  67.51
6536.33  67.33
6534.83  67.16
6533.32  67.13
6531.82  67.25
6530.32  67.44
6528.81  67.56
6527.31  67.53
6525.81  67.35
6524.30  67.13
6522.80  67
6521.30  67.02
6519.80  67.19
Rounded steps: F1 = 1252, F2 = 66.3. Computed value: 659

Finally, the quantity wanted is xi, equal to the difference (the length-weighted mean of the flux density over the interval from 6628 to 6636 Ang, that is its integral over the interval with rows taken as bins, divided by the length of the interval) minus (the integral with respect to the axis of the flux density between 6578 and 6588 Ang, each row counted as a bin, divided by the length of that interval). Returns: -0.3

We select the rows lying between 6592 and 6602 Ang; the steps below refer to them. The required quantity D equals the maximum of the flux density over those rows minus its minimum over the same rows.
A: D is 1.2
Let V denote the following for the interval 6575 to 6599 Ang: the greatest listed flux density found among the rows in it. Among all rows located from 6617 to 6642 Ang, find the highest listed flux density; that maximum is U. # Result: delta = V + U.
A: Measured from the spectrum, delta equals 134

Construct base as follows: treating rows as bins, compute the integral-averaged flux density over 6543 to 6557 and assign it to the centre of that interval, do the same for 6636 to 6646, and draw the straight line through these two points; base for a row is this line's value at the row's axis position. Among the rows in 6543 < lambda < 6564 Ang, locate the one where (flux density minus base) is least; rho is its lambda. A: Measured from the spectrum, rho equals 6563.48 Ang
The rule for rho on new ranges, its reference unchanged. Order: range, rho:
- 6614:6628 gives 6627.26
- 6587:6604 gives 6593.78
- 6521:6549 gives 6548.38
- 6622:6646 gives 6642.54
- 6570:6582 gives 6571.04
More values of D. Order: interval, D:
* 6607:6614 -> 1.3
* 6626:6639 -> 0.9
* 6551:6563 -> 13.1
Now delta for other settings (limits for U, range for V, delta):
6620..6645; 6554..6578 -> 133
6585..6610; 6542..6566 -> 134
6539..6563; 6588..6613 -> 134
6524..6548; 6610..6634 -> 135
